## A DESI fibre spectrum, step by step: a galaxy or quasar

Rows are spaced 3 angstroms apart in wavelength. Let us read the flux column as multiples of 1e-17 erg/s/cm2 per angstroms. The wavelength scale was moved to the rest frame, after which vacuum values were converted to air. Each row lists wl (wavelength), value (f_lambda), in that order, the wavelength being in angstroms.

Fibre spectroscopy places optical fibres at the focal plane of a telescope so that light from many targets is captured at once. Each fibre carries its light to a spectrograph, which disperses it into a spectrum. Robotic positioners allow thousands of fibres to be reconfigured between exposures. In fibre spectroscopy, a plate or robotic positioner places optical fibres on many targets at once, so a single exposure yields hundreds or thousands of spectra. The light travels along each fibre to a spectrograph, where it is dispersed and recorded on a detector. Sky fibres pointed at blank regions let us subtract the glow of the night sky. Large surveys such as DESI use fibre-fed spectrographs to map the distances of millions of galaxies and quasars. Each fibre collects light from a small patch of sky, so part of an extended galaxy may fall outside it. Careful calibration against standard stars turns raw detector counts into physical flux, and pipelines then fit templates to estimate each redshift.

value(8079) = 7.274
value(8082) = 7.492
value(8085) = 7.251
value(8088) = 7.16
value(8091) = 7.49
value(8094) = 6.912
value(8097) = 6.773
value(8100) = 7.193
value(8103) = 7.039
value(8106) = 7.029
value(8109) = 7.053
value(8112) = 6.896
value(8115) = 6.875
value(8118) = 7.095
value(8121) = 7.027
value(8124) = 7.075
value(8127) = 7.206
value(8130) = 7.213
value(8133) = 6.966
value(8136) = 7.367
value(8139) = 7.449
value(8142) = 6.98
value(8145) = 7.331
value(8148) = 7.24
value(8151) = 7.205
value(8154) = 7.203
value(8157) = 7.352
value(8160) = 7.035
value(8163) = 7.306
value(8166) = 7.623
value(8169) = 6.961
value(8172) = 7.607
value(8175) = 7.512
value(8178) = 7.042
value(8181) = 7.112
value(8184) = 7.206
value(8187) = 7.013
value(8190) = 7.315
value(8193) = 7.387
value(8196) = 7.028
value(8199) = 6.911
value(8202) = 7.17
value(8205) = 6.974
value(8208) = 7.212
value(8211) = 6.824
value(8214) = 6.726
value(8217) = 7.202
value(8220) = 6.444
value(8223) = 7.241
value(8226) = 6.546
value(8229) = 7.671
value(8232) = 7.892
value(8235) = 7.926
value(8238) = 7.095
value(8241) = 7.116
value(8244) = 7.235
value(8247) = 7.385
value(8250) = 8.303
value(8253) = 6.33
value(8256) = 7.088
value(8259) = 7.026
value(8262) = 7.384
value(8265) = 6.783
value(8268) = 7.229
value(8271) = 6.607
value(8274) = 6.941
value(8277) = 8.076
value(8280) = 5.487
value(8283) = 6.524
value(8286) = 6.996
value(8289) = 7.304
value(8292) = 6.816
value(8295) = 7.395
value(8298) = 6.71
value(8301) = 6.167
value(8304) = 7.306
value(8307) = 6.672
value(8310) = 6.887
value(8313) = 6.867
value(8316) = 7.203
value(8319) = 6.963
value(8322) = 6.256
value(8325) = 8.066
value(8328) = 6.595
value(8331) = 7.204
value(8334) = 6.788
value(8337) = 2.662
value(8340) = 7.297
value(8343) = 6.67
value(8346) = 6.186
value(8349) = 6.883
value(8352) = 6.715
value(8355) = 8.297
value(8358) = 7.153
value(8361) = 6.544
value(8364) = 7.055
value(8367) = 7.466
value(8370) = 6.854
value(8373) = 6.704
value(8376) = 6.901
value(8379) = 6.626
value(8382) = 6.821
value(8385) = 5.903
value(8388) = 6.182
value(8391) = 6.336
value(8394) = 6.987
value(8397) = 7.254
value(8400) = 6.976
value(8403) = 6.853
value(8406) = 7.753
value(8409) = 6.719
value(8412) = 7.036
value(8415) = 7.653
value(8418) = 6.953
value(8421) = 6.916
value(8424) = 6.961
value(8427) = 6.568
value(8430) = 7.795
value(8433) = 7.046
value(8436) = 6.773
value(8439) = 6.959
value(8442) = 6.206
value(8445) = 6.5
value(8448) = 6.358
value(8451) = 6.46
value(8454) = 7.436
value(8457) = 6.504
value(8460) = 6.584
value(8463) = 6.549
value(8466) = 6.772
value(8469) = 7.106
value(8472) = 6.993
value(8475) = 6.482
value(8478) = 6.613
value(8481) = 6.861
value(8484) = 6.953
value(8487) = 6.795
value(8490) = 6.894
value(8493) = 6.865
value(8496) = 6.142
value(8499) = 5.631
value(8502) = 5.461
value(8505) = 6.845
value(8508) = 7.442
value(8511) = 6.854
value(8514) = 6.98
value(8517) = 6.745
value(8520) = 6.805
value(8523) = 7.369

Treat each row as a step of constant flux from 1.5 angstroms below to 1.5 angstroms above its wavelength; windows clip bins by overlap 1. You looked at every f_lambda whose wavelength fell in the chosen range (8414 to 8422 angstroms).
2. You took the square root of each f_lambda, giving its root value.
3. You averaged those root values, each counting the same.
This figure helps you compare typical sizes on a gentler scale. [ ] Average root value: 2.68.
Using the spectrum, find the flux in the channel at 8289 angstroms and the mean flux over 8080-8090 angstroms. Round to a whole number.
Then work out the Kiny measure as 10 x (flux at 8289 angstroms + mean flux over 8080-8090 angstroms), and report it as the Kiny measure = 146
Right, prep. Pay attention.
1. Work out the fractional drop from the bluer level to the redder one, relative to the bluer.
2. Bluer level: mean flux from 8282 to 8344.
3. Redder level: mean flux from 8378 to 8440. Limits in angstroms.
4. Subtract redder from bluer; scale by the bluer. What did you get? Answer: -0.026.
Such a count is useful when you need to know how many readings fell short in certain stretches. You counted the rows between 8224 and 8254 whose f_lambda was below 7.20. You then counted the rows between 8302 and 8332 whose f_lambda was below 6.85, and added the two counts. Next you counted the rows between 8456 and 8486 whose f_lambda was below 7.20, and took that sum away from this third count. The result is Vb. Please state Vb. 3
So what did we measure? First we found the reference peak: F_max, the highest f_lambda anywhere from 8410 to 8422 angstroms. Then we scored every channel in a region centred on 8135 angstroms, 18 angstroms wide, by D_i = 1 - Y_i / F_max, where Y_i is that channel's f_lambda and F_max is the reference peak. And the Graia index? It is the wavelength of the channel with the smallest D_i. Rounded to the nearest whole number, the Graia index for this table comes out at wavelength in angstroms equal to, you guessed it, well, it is 8139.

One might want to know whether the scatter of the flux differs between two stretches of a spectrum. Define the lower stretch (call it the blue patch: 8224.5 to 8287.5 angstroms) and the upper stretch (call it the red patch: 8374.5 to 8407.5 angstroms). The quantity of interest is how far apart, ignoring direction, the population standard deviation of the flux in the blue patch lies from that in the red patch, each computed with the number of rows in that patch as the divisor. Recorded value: 0.15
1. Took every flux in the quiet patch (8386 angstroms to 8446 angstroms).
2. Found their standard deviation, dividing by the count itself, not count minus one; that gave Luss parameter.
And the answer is 0.44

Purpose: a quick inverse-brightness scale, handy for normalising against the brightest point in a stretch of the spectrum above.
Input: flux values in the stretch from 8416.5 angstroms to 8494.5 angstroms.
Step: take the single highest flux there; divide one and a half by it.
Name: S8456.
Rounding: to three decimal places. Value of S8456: 0.192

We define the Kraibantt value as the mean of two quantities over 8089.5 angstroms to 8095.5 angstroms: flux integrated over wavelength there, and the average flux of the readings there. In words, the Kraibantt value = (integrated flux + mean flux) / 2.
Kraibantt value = 25.2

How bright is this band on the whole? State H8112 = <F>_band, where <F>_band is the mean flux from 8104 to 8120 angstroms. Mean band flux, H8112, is 6.99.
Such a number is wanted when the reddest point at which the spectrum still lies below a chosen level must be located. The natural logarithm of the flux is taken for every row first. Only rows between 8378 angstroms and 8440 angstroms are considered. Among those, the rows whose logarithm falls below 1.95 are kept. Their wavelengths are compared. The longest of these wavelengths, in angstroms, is 8439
